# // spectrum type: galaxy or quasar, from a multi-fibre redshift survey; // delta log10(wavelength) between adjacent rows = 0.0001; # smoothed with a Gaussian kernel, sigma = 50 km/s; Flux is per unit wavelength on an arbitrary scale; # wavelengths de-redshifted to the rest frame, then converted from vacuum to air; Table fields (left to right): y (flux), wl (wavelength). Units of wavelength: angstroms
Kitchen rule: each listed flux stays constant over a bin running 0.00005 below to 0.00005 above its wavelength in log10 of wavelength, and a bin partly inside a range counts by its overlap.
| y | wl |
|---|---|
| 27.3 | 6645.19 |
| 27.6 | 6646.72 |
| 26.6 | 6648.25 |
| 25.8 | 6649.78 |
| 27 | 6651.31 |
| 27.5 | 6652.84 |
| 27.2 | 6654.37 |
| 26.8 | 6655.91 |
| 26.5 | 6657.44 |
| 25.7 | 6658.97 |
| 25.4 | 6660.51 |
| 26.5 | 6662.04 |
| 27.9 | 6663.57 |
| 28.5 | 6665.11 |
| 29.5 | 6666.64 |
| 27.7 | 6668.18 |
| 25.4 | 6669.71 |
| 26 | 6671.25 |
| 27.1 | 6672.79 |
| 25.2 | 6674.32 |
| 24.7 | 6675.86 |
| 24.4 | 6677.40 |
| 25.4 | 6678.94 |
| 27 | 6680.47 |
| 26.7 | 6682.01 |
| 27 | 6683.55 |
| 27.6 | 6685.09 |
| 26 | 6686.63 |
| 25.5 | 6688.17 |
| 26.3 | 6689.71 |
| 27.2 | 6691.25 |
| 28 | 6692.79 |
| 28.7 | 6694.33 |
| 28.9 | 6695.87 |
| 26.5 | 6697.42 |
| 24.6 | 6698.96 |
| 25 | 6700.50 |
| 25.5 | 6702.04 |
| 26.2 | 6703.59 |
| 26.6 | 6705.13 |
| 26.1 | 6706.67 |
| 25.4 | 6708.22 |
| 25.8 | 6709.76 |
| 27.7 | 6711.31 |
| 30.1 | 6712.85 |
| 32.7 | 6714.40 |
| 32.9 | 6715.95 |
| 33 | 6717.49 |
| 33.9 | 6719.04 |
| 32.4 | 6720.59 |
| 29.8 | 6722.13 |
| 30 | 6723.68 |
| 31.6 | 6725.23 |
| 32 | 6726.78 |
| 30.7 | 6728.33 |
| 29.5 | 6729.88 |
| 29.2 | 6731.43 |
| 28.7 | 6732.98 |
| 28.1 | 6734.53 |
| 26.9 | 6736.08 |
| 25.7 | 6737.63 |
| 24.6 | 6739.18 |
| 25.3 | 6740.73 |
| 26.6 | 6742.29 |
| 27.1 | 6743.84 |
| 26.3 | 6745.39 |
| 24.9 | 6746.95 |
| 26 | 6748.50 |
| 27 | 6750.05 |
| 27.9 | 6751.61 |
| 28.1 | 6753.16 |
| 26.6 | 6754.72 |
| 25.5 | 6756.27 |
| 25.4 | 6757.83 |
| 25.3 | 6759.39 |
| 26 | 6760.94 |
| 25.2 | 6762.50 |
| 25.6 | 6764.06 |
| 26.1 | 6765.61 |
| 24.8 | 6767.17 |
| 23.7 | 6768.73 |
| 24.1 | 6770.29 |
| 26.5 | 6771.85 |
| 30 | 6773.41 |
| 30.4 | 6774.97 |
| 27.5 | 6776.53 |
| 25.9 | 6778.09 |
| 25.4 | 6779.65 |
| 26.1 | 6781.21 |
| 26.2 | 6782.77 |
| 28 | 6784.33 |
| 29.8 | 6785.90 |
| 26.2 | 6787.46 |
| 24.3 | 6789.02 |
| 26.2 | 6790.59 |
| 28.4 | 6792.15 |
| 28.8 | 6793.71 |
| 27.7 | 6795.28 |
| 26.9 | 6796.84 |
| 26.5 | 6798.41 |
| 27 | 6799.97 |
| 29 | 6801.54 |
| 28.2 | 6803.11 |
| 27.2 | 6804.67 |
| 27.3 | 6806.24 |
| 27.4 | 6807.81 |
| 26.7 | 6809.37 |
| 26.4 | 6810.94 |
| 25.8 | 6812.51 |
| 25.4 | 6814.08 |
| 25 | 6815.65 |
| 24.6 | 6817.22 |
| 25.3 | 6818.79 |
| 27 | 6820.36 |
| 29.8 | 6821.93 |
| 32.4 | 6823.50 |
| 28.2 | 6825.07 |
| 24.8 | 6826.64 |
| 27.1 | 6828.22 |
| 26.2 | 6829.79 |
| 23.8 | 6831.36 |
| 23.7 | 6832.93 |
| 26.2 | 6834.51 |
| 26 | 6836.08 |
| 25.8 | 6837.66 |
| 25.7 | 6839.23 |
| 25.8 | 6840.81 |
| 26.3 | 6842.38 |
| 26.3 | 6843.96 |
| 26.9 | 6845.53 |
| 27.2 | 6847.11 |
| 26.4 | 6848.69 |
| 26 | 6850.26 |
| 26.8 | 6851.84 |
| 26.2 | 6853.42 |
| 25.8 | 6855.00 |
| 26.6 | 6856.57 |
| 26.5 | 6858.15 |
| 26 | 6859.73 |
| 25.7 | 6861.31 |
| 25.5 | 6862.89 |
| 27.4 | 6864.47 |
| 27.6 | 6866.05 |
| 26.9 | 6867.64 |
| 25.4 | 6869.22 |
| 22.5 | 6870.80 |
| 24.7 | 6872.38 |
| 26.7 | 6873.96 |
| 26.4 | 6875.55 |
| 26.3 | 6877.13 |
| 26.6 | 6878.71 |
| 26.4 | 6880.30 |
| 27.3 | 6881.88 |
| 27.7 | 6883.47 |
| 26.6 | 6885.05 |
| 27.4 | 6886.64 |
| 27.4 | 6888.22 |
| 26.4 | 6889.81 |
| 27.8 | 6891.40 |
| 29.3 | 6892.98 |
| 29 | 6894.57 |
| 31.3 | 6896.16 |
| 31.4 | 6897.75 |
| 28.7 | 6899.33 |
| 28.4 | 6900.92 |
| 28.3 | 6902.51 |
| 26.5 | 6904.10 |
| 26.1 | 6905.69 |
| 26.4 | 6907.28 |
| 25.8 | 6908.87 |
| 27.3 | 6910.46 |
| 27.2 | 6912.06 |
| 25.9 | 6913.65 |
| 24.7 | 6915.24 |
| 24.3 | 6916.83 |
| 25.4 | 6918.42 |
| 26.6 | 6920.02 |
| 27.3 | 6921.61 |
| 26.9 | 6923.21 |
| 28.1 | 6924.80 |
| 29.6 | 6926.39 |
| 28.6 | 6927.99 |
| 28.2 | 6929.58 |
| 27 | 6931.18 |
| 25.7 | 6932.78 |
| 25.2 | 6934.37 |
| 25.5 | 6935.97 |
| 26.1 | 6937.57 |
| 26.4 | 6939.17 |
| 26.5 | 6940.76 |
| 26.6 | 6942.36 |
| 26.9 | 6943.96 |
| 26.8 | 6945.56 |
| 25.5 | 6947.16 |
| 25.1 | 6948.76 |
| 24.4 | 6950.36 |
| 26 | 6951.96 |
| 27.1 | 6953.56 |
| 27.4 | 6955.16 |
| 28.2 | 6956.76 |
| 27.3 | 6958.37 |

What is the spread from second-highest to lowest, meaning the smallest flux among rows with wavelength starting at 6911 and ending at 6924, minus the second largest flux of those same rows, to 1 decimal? -2.9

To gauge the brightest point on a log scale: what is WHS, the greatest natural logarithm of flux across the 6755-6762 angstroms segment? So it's 3.26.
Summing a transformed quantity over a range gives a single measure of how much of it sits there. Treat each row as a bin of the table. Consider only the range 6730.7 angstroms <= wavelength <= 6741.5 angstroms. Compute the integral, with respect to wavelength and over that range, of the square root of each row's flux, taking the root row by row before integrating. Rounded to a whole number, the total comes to 56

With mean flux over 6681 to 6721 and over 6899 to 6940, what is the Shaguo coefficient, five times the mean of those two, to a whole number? 137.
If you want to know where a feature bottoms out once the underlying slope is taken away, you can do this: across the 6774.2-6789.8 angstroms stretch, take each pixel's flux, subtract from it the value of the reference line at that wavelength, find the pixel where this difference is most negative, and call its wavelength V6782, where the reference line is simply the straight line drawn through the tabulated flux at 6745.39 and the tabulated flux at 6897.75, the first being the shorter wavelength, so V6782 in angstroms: 6789.02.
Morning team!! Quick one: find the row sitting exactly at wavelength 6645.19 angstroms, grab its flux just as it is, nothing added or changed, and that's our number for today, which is 27.3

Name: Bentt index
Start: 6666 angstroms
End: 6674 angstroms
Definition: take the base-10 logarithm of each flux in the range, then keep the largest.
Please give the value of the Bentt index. 1.470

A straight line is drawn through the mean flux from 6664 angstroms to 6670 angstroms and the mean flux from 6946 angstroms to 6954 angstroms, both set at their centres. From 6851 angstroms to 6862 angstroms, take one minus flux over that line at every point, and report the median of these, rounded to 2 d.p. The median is 0.01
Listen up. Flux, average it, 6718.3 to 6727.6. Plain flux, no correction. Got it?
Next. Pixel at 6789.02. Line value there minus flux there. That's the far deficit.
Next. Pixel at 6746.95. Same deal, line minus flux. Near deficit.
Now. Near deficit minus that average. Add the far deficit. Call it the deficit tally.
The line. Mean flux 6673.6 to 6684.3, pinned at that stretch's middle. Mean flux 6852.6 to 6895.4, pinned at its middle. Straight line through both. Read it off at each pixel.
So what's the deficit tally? -29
